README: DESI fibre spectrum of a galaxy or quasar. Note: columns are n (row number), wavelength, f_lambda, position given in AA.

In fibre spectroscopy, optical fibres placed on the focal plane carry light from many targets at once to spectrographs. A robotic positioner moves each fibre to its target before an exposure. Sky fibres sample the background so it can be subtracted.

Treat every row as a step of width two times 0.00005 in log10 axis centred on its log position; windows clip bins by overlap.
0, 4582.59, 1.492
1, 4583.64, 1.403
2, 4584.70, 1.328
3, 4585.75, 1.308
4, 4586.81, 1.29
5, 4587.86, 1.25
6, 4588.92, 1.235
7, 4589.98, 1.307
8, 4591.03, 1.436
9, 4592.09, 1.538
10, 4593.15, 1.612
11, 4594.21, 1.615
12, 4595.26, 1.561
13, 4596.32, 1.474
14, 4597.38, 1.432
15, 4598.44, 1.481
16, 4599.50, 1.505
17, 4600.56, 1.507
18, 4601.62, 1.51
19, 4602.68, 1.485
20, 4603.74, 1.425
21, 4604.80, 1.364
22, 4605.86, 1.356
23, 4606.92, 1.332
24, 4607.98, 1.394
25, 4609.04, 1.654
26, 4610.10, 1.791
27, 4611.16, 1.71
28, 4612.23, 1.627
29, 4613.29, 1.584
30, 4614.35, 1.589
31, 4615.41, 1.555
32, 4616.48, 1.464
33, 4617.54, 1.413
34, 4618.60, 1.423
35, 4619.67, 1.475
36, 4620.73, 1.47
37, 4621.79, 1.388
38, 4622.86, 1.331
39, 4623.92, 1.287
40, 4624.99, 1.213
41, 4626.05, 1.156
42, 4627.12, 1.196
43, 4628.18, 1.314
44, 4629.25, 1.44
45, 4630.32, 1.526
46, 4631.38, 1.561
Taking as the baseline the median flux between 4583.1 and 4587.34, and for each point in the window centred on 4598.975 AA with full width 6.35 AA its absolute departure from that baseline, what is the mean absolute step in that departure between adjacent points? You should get 0.024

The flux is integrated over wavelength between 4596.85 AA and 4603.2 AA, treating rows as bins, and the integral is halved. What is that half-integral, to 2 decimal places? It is 4.72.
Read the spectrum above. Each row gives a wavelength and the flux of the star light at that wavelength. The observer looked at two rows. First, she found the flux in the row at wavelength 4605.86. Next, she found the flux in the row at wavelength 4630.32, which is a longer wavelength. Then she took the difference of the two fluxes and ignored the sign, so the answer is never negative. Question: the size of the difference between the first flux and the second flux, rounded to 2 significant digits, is 0.17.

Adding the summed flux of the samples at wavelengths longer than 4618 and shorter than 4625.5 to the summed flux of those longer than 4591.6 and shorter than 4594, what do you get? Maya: 13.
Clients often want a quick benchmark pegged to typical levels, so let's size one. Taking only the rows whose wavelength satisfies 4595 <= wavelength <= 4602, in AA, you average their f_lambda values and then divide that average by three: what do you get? 0.50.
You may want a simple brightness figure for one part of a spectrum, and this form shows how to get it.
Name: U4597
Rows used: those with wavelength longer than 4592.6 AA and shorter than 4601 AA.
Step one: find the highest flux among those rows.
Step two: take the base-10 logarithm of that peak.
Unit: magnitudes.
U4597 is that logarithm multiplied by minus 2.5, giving -0.52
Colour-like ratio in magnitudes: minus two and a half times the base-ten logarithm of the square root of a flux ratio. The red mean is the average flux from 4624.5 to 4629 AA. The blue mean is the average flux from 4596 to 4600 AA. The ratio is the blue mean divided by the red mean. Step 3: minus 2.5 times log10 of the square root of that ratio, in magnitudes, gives -0.10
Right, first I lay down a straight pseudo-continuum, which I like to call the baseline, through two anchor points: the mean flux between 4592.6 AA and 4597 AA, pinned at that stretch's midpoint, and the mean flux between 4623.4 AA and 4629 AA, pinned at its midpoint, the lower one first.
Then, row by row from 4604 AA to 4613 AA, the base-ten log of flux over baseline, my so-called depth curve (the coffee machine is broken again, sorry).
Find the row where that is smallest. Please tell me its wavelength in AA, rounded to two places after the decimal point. 4606.92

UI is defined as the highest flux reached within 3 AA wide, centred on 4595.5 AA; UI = 1.615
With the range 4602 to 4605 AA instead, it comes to 1.485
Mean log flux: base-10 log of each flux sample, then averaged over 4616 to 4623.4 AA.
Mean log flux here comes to 0.15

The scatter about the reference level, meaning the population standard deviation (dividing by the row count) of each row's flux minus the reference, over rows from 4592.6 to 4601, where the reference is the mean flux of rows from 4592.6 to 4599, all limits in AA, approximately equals 0.062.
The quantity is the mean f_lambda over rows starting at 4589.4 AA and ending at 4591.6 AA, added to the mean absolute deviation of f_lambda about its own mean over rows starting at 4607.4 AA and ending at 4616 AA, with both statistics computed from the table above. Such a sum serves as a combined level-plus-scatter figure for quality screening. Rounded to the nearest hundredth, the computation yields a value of 1.45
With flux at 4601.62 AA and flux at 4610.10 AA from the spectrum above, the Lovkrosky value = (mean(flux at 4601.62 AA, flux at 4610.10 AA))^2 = 2.7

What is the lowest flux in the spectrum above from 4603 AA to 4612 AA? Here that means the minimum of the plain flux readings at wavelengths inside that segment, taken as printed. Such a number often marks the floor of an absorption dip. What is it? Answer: 1.332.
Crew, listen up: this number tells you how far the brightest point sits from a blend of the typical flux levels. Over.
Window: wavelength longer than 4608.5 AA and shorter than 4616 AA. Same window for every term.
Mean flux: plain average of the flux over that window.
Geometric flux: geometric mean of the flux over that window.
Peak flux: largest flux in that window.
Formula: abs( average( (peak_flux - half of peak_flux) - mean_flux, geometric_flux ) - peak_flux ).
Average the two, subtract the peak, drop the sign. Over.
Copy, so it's 1.34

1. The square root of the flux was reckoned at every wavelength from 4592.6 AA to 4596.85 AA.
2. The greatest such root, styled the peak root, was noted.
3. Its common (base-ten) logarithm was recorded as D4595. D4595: 0.104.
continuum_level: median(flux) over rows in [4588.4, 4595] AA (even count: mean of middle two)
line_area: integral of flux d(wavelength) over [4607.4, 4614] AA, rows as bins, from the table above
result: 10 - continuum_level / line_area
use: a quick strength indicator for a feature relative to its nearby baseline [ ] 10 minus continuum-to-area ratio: 9.86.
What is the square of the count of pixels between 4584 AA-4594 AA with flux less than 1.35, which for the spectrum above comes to 36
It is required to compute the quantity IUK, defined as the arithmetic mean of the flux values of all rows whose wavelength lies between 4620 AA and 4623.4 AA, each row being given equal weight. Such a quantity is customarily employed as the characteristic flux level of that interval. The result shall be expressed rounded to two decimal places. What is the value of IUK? 1.40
